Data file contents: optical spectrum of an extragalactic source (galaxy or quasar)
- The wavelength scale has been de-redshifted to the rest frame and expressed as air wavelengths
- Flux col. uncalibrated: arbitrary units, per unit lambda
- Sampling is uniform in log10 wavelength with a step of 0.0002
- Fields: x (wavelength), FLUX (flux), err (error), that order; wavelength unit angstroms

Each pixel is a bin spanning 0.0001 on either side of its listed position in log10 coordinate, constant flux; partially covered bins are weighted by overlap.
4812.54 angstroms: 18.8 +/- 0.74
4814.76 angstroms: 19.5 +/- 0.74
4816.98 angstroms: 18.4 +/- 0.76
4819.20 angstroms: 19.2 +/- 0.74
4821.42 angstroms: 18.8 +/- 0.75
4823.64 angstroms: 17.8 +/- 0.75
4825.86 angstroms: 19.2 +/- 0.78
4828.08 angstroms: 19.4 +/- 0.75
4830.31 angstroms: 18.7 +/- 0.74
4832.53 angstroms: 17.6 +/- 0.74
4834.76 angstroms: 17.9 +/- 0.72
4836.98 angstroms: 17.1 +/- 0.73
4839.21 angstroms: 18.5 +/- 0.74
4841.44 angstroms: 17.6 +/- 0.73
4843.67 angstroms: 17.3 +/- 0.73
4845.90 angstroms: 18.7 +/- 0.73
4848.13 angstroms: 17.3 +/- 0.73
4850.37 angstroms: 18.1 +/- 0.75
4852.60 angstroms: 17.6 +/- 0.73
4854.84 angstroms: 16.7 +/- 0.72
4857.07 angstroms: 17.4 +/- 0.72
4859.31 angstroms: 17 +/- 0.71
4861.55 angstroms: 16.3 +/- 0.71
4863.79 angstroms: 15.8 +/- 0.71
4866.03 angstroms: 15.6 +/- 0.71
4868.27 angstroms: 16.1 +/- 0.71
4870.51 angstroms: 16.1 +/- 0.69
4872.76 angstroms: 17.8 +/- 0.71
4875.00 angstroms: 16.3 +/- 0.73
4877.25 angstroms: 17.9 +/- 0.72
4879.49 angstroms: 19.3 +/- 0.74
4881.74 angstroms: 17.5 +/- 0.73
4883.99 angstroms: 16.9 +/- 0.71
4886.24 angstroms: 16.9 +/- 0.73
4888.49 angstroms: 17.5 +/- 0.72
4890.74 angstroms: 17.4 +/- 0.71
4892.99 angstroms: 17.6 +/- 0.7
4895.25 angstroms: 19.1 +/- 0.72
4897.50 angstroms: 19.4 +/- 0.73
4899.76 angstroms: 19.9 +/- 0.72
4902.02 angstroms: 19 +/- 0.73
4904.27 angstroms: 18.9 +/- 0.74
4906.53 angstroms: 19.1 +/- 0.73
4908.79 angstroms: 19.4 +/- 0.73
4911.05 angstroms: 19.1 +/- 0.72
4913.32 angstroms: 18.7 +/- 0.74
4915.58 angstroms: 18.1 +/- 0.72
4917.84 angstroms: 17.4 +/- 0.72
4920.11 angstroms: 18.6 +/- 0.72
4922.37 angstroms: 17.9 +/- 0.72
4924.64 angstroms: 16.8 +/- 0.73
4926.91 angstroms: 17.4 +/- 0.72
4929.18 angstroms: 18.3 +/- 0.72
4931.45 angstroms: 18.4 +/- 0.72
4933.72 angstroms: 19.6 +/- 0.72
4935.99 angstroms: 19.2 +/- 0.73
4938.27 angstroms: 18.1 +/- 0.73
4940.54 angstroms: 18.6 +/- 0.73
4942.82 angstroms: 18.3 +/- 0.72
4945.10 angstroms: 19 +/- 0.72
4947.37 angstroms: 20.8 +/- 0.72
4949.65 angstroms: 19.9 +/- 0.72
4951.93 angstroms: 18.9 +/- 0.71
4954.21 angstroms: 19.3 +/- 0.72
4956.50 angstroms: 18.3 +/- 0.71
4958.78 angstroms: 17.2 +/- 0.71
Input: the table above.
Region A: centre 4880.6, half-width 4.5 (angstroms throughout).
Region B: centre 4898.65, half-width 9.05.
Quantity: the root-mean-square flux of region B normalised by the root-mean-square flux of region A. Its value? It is 1.05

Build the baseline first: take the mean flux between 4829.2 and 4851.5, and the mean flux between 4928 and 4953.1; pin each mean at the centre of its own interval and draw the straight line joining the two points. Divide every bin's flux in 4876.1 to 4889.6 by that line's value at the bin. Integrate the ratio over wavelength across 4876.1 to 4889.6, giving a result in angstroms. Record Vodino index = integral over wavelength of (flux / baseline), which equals 13.0 angstroms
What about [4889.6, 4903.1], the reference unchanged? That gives 13.7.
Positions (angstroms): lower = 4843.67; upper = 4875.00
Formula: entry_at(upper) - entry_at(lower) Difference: -1.0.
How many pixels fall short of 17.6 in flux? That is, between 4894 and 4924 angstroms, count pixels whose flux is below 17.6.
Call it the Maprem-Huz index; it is 1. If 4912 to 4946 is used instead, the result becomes 3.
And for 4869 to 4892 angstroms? 7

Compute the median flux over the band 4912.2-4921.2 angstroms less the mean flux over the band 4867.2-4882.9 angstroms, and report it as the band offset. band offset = 1.1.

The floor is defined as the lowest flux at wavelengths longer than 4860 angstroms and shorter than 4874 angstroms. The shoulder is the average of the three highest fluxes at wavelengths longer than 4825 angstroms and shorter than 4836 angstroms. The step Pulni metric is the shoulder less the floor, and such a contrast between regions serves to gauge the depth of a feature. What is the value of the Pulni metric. 3.5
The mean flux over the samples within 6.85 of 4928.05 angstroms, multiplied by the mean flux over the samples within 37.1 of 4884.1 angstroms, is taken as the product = 321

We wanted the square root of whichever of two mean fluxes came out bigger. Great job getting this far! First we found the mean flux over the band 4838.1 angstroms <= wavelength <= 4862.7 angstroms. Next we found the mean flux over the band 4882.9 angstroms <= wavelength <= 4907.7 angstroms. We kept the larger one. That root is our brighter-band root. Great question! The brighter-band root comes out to 4.28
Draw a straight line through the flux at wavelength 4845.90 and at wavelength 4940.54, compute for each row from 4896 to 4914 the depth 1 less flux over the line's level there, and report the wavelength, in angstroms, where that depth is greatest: 4913.32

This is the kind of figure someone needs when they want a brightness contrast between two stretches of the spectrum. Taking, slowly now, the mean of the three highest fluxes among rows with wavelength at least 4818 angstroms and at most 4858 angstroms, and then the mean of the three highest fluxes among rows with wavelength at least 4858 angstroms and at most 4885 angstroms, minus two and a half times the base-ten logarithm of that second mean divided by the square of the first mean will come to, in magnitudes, 3.27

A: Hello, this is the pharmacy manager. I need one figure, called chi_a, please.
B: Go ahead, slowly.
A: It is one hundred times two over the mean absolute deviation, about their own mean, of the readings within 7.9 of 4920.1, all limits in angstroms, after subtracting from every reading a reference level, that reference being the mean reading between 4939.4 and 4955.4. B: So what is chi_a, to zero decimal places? 363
